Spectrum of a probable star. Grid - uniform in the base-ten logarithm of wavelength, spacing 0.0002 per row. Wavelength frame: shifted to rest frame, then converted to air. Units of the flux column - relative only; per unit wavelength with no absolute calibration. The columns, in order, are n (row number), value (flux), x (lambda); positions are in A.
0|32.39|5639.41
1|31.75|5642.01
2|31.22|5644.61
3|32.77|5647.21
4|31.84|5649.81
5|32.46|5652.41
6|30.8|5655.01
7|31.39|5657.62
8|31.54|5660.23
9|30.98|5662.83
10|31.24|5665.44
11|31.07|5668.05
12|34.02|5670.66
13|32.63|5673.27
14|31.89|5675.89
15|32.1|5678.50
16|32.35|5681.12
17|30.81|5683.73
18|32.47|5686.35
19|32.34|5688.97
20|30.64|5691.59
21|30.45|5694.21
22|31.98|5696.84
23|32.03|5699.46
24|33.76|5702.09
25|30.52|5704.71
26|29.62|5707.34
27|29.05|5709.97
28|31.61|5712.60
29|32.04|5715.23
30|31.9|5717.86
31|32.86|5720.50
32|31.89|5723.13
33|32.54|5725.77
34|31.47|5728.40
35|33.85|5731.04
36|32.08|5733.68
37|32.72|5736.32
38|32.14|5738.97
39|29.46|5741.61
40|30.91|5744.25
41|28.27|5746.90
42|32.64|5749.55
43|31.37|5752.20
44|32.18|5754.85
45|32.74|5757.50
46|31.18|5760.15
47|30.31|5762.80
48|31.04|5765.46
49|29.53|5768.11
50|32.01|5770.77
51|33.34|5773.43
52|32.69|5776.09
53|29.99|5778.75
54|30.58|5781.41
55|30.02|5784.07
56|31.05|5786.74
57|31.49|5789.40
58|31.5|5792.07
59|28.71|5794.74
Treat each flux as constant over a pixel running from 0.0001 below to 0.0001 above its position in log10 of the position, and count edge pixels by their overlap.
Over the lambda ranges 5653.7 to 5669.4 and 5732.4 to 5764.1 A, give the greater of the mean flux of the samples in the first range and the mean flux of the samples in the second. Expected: 31.3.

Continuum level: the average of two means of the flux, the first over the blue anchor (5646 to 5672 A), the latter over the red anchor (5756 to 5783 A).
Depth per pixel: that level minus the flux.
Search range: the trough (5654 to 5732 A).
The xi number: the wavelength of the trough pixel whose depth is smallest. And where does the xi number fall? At 5670.66 A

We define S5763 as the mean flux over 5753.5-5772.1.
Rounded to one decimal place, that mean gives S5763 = 31.3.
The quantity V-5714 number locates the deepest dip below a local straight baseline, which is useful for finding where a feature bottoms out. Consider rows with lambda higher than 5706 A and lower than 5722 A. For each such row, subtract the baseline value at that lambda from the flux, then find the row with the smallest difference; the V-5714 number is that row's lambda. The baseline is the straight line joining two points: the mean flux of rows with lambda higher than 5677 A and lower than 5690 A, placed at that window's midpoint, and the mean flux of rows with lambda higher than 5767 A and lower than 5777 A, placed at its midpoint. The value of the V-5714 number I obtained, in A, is 5709.97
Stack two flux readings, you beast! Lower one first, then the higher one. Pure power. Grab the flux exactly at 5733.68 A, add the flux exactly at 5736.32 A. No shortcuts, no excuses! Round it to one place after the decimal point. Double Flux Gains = 64.8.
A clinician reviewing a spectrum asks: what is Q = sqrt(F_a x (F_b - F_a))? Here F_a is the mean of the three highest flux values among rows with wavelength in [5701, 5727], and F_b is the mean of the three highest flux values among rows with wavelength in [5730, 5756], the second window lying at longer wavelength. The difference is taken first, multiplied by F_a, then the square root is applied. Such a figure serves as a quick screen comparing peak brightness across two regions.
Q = 0.7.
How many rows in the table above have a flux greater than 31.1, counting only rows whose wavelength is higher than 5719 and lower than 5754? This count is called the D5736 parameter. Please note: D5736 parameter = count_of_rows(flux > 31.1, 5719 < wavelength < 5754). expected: 10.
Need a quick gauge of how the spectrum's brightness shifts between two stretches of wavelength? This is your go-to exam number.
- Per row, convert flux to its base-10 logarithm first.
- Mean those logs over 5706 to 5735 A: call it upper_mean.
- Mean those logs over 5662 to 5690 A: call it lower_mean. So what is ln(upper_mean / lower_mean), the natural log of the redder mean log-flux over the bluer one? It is -0.0026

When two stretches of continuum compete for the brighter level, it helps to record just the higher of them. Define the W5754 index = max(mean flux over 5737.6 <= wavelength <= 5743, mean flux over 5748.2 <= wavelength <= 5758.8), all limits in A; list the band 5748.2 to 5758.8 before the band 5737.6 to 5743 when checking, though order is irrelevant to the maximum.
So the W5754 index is 32.2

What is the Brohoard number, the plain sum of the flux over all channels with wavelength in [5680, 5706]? 317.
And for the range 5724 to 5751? 316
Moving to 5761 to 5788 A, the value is 311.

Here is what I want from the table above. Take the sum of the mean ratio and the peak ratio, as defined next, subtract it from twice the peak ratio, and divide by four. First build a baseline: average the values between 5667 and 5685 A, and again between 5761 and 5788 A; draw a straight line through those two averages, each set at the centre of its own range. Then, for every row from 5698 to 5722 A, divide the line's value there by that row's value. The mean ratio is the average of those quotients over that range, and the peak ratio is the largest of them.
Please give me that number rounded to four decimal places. 0.0206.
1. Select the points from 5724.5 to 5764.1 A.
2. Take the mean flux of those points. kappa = 31.6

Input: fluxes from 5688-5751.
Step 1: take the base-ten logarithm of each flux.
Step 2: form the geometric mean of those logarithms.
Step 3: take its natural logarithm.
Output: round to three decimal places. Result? 0.404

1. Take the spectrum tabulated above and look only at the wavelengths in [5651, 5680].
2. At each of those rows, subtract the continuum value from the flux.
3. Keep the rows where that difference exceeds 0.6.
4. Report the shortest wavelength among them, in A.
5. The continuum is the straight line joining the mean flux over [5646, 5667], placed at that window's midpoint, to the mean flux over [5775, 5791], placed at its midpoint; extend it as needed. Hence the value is 5652.41 A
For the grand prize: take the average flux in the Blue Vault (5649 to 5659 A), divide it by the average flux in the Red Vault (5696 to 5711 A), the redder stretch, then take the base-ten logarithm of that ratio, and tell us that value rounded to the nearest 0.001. 0.006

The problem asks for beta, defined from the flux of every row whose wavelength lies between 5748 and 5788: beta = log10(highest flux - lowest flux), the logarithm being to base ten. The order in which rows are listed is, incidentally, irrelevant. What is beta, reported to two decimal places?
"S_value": 0.58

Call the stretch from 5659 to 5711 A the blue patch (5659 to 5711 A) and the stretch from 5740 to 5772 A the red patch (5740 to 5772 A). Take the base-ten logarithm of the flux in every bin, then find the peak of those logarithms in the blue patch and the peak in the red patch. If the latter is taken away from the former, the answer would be 0.0167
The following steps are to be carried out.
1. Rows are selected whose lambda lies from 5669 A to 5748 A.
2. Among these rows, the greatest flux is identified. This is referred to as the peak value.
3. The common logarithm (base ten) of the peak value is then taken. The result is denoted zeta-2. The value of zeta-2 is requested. 1.53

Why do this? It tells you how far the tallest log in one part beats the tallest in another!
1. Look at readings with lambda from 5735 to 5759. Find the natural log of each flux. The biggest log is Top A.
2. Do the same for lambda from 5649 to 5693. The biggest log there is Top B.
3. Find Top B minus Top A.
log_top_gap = 0.038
